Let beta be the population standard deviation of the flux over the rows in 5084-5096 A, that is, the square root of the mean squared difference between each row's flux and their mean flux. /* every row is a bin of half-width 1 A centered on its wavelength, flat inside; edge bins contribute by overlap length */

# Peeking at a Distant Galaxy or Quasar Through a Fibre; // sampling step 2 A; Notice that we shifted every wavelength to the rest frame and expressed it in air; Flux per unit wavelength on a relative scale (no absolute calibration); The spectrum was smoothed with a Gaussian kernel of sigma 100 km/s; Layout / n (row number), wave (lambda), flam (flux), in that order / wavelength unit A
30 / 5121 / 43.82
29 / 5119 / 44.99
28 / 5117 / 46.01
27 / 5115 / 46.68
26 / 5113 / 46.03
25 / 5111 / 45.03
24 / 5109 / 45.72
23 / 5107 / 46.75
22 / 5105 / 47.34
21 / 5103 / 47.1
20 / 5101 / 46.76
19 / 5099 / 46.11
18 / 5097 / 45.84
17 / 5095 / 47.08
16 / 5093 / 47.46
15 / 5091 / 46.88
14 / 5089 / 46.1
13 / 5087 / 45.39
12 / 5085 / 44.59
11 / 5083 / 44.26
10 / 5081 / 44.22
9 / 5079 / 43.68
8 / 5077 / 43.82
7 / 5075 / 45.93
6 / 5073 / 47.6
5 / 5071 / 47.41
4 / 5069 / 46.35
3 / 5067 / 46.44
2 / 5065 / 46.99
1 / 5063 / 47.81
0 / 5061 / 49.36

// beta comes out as 1.01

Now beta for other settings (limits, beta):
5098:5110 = 0.56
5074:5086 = 0.74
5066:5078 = 1.24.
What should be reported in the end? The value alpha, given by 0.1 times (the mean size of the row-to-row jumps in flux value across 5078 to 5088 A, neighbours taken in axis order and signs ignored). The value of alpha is 0.04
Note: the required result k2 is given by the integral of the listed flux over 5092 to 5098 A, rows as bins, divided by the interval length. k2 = 46.8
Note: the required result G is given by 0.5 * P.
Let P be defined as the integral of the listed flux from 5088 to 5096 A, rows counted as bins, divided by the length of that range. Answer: 23.4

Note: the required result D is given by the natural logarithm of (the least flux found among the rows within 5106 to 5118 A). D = 3.81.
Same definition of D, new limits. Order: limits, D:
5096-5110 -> 3.82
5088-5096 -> 3.83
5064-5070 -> 3.84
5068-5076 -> 3.83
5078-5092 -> 3.78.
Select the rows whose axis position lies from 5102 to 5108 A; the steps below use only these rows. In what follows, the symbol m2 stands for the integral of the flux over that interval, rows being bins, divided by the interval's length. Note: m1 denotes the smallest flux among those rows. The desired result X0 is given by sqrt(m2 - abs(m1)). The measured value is 0.56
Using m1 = 46.75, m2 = 47.1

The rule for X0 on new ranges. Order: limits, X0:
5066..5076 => 0.90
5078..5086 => 0.71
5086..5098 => 1.03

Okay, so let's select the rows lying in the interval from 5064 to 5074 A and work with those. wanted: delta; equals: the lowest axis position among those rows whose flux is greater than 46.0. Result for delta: 5065 A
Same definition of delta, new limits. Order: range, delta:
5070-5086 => 5071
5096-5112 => 5099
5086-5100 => 5089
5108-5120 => 5113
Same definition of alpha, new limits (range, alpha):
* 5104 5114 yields 0.08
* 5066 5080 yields 0.09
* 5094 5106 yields 0.05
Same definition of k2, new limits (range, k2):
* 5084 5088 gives 45.0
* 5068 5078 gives 46.2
